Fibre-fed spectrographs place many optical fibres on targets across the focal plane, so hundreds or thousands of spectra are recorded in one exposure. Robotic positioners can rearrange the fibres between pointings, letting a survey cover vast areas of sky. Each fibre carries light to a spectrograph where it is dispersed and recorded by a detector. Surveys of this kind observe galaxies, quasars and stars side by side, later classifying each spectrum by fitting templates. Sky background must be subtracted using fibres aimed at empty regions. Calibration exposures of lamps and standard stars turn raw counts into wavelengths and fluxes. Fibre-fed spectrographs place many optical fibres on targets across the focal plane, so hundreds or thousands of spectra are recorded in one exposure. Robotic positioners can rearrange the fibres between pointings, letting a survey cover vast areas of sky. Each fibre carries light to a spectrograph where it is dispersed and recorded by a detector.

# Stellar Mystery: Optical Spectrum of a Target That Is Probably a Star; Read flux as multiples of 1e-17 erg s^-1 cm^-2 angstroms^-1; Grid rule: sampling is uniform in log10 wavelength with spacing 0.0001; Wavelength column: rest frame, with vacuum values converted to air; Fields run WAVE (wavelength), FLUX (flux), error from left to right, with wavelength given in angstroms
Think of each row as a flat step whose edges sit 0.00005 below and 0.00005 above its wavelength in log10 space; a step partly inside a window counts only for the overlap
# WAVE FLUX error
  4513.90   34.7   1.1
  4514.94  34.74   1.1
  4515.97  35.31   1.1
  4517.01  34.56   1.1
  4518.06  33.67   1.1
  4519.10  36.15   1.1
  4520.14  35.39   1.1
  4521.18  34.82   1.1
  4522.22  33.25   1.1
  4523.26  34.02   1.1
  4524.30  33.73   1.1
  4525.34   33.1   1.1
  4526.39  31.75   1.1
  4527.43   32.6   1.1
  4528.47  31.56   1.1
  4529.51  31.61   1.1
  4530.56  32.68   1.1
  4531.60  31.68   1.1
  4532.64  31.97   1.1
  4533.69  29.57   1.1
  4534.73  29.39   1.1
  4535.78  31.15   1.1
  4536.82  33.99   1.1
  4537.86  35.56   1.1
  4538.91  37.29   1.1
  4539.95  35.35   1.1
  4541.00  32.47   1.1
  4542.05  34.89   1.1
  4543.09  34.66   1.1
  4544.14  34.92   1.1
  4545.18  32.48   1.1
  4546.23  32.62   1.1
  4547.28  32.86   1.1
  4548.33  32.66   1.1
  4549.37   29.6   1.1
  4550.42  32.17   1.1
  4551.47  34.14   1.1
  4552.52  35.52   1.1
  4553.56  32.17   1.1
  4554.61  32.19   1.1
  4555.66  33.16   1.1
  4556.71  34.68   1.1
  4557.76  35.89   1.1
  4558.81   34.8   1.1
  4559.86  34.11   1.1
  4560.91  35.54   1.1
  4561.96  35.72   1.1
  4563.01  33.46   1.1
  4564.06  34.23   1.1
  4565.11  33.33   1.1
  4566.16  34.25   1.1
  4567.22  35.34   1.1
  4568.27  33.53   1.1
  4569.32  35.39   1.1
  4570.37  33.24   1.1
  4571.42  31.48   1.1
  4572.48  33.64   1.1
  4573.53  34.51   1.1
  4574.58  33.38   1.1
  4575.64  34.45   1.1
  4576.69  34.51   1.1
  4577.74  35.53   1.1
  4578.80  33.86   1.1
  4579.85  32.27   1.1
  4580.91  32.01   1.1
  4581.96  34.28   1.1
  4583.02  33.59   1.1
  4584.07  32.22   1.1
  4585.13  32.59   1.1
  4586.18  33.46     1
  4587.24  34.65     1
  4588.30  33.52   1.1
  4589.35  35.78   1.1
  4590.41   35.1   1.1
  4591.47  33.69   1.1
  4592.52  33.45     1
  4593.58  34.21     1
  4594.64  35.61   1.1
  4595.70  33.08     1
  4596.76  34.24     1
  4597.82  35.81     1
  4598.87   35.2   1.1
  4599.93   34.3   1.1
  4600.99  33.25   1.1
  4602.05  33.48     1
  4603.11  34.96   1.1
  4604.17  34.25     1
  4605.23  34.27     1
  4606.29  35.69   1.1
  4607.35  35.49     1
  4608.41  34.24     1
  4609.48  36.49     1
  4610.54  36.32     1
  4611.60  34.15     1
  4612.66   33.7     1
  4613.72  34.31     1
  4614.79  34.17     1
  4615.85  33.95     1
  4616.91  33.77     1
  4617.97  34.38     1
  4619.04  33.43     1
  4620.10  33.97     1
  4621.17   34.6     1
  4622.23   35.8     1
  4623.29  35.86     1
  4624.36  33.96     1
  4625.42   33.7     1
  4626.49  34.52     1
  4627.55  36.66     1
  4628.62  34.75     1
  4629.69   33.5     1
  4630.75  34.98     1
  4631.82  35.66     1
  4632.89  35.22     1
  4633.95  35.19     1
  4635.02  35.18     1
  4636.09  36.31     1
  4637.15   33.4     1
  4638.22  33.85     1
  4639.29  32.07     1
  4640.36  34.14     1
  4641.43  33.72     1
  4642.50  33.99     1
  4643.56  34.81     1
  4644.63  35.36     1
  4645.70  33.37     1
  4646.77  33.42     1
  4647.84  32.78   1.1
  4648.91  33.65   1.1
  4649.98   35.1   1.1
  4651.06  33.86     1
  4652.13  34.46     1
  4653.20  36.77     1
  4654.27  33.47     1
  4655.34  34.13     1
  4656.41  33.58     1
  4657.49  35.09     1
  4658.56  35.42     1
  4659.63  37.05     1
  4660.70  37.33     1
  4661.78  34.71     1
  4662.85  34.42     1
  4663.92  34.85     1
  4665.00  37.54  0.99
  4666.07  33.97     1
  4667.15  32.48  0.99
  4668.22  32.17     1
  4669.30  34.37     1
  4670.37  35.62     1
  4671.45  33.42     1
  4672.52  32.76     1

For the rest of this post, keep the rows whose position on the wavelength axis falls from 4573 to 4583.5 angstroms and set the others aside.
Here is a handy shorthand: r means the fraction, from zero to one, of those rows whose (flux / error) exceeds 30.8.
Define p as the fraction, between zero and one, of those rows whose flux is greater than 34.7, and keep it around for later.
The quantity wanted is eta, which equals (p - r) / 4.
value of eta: -0.100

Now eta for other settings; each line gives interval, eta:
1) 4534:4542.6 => -0.031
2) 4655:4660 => -0.100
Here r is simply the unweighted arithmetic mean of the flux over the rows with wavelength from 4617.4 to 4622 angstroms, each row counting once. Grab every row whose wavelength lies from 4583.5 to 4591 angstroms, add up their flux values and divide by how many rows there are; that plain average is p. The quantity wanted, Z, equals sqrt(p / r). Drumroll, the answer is 1.00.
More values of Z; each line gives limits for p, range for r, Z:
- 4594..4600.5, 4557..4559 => 0.99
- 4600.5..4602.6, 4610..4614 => 0.98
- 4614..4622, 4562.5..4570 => 1.00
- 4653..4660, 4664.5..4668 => 1.01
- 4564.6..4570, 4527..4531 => 1.03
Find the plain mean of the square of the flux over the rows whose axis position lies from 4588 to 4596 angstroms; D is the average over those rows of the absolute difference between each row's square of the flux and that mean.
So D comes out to 62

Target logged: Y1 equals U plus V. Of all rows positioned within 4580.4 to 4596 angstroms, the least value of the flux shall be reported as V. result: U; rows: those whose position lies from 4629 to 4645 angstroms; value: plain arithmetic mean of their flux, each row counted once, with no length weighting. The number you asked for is 66.5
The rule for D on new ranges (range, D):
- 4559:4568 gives 54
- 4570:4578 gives 61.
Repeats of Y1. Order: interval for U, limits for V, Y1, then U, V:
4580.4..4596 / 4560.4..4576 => 65.3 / 33.8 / 31.48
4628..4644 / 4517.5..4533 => 66.0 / 34.5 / 31.56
